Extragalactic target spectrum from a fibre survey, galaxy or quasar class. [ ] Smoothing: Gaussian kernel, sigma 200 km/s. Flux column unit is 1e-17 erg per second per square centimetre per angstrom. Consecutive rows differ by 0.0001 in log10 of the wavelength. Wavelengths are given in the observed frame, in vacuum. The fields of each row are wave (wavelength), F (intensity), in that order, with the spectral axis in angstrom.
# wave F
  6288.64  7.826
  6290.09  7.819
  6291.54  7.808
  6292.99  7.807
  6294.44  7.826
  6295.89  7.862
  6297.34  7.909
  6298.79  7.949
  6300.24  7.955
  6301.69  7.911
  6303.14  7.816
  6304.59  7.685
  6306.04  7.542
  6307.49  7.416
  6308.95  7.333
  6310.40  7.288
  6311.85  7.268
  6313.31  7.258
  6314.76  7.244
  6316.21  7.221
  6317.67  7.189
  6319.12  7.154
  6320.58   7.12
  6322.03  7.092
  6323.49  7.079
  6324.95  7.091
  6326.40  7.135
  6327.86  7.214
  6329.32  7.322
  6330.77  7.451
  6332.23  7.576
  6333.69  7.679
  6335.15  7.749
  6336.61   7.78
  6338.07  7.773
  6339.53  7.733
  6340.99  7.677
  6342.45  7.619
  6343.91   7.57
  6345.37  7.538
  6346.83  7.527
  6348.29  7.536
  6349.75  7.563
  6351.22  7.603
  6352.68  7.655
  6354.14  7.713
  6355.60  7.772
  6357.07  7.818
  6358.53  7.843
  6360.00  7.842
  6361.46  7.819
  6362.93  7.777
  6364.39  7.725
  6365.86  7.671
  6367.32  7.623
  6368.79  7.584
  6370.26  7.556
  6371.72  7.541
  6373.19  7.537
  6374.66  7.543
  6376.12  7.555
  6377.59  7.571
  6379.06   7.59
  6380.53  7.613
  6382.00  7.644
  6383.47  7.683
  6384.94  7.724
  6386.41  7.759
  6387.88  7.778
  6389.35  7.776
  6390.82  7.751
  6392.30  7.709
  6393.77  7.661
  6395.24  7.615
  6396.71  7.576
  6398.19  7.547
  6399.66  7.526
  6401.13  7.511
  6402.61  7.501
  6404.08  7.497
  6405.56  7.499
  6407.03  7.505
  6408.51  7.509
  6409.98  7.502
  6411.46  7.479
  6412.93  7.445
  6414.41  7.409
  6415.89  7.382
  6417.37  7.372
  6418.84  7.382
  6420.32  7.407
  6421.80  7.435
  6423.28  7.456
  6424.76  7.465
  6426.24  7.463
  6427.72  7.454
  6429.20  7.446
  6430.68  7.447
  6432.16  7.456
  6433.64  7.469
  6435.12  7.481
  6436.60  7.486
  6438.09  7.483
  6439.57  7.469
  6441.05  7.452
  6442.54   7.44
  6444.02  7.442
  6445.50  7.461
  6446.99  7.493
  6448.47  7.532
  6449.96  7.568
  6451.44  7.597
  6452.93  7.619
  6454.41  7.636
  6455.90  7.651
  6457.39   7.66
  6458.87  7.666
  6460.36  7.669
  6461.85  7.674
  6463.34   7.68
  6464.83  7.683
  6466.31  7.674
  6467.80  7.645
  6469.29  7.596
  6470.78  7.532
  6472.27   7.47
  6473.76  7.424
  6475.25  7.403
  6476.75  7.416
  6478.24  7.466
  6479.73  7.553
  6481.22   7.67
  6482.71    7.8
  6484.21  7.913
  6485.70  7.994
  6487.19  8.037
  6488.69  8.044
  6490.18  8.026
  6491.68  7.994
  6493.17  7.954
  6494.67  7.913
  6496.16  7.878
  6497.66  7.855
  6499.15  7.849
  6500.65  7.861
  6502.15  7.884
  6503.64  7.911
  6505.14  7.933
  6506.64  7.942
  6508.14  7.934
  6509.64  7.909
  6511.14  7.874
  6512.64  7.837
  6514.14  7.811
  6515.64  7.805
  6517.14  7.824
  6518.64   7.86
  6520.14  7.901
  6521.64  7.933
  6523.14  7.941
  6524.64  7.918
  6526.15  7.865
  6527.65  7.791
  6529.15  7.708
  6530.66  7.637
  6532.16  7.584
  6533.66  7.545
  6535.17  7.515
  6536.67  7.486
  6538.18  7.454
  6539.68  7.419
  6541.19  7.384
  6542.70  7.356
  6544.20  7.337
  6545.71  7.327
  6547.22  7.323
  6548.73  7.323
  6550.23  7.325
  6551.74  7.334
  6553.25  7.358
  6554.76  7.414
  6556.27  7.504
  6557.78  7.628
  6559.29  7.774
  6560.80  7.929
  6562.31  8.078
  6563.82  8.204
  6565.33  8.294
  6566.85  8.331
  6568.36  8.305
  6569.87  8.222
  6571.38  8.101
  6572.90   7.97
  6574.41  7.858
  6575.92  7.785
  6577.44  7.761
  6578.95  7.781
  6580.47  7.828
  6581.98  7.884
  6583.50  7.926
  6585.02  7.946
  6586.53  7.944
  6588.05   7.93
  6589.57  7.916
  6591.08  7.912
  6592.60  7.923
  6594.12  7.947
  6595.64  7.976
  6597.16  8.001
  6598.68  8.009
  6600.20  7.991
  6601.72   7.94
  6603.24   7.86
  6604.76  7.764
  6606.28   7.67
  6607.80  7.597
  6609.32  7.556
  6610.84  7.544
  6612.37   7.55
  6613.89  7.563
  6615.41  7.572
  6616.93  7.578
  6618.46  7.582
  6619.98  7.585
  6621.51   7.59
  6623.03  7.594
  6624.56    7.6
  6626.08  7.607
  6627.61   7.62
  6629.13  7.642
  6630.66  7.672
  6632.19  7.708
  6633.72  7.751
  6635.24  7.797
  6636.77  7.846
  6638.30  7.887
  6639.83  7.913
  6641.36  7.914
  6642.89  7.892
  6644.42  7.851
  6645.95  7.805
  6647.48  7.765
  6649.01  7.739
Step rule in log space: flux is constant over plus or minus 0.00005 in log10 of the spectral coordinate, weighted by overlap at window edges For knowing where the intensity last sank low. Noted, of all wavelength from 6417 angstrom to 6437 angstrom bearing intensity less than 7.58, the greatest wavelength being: 6436.60 angstrom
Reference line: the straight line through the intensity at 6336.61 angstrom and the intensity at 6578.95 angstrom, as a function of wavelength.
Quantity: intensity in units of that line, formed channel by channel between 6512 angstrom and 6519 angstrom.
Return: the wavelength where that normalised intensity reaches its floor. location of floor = 6515.64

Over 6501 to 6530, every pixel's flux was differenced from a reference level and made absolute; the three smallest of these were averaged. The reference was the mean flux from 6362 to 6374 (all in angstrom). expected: 0.14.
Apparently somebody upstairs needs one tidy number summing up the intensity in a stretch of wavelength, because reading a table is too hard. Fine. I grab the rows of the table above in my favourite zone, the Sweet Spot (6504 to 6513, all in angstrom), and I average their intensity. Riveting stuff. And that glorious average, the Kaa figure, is 7.90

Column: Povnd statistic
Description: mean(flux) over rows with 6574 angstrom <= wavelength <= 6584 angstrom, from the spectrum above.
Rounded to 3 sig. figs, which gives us 7.83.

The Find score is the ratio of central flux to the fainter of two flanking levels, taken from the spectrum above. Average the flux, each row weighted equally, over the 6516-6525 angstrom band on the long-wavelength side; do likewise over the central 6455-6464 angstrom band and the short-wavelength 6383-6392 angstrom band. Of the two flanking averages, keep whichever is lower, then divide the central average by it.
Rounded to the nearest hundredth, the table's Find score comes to 0.99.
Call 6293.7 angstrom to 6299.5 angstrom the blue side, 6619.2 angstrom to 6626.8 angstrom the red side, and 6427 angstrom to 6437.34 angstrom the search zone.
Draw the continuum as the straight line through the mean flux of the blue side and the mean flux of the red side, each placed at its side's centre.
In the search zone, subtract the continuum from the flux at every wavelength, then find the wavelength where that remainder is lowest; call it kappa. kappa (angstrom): 6429.20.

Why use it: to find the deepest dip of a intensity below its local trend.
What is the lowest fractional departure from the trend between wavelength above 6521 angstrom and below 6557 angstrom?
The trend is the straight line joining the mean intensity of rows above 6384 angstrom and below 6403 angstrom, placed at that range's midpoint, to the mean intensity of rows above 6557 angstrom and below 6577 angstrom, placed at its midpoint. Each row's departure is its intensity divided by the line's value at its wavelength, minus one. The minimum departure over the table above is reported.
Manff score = -0.08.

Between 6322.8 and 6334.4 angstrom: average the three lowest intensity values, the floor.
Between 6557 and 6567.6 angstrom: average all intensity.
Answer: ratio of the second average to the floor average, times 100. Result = 113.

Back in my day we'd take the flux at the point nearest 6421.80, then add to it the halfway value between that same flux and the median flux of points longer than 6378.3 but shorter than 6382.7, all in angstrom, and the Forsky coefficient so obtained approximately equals 15.0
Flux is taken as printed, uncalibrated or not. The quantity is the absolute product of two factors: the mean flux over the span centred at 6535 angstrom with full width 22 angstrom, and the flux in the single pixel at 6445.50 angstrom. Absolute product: 56.4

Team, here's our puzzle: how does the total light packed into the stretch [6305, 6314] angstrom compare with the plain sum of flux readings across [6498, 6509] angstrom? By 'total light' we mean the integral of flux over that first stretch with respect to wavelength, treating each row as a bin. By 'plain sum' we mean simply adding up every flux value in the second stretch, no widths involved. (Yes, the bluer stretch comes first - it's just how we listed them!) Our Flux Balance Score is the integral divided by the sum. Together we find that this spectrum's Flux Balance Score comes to 1.2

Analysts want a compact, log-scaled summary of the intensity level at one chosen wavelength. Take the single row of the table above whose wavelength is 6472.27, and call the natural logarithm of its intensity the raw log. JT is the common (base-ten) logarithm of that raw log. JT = 0.303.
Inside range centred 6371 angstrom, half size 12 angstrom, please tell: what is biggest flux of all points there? 7.842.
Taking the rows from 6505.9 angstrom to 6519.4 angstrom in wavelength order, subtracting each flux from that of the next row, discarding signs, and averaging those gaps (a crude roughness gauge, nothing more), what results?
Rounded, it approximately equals 0.024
